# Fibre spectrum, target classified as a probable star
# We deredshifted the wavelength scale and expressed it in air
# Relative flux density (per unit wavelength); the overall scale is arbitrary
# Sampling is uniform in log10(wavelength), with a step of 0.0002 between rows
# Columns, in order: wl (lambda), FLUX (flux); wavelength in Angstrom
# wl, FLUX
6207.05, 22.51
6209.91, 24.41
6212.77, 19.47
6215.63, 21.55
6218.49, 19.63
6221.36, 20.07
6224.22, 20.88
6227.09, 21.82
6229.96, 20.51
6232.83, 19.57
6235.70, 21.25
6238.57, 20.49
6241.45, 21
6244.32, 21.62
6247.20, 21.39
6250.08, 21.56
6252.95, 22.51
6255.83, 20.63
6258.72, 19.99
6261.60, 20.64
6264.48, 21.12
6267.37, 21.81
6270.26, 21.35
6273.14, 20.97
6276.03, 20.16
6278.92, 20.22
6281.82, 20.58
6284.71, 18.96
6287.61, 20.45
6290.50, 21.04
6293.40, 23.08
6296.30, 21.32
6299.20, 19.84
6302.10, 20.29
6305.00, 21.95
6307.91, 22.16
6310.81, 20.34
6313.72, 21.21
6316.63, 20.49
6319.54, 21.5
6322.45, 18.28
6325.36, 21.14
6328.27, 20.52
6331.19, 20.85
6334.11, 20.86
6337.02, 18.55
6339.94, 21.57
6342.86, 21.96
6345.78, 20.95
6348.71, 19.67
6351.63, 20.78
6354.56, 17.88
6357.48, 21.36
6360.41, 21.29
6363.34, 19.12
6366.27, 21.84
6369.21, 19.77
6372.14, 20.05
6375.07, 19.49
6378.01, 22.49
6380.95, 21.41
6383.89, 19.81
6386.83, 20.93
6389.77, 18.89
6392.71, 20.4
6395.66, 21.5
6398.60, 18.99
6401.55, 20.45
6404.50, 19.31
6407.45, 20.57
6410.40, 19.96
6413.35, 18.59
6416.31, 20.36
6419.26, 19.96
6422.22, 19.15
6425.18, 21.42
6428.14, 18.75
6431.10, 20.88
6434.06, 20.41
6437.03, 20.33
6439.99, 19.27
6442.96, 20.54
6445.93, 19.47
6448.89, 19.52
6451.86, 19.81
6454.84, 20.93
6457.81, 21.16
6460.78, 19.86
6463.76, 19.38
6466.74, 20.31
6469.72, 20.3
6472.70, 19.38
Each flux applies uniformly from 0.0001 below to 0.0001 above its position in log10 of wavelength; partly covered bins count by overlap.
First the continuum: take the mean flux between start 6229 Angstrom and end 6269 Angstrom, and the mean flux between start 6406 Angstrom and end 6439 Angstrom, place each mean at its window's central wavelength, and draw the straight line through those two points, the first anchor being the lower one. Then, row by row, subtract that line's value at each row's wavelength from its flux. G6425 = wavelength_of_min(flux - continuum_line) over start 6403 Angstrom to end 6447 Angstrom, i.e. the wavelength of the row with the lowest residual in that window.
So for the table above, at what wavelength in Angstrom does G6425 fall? 6413.35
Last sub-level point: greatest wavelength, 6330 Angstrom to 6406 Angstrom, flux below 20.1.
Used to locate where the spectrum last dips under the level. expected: 6404.50 Angstrom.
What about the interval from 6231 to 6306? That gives 6299.20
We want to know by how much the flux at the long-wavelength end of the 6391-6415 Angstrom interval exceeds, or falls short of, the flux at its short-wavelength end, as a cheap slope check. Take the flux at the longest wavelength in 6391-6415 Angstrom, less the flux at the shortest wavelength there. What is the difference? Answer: -1.8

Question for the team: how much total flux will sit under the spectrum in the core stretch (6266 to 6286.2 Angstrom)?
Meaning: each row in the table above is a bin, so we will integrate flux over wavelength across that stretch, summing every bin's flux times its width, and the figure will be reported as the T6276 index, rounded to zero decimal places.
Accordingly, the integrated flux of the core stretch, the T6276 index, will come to 416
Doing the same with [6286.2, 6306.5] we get 429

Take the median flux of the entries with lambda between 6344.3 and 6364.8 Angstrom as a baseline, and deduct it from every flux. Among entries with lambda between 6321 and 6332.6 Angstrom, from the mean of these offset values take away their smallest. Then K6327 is 1.92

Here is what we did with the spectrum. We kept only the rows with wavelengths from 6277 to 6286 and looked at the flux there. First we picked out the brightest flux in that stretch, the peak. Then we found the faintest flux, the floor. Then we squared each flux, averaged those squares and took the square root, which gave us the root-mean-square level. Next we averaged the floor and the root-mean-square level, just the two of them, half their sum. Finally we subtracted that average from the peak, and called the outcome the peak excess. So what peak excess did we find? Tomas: 1.1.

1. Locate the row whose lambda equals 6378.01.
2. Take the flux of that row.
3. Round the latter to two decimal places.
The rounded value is 22.49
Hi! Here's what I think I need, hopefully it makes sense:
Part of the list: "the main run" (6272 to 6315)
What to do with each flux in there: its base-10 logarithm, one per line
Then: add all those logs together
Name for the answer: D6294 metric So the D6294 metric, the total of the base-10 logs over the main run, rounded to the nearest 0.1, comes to 19.8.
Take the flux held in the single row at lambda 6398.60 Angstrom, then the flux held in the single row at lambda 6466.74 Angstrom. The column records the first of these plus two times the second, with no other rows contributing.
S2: 59.6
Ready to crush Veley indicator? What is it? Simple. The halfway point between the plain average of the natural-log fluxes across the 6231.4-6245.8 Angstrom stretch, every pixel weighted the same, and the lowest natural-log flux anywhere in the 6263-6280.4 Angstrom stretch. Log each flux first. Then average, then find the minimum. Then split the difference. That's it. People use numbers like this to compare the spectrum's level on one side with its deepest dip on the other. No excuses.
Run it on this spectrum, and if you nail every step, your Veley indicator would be 3.02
